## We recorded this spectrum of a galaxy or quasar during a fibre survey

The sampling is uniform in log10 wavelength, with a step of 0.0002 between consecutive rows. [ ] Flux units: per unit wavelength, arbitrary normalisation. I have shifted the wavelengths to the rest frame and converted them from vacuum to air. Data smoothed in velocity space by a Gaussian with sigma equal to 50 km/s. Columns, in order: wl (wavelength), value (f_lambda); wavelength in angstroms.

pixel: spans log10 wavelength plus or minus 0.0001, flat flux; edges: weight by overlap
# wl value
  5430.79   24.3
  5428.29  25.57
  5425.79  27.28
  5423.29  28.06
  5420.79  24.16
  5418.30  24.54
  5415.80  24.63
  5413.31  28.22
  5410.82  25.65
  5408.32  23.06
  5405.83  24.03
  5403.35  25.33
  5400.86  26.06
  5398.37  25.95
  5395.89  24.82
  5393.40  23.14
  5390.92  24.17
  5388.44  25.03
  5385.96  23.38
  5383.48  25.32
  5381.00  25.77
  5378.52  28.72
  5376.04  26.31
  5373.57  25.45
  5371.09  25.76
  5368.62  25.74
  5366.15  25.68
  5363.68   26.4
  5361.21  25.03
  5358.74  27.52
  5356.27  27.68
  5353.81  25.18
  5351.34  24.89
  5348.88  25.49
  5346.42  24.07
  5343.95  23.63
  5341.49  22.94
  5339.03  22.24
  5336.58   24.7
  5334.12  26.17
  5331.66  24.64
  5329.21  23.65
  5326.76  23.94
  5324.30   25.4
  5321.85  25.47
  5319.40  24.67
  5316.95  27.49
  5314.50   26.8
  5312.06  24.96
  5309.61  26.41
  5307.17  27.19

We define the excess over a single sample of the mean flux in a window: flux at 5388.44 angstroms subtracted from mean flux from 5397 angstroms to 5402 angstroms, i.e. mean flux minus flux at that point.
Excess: 1.0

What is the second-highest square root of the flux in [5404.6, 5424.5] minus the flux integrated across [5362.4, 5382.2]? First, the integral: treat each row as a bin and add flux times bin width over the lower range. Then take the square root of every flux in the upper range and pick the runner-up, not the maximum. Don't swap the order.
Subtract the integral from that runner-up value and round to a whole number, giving -514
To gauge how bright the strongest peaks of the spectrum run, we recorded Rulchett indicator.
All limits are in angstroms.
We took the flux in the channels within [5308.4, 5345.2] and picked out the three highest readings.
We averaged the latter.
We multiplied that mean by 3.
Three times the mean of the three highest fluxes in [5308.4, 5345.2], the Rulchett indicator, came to 80.7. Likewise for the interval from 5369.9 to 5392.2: 80.8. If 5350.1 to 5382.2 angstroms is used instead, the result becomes 83.9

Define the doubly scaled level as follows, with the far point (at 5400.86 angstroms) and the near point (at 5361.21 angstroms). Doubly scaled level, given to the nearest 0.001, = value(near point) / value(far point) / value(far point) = 0.037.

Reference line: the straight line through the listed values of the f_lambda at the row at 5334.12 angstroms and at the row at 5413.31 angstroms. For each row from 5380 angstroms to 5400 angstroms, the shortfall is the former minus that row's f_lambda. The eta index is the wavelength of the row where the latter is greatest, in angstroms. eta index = 5393.40 angstroms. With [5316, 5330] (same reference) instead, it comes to 5329.21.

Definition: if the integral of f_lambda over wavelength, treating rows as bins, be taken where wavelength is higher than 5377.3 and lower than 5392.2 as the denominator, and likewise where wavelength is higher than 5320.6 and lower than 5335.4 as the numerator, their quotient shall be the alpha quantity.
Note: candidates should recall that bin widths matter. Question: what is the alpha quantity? 1.0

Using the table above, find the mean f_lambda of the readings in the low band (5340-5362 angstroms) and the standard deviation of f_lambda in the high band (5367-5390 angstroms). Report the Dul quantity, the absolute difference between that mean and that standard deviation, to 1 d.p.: 23.8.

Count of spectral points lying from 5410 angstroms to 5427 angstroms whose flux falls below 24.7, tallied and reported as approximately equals 3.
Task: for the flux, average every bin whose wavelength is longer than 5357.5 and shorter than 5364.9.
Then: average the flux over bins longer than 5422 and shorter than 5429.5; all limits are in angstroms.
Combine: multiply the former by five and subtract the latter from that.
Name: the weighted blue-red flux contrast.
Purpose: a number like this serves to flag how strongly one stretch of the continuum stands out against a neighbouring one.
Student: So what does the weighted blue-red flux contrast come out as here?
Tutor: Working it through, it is 105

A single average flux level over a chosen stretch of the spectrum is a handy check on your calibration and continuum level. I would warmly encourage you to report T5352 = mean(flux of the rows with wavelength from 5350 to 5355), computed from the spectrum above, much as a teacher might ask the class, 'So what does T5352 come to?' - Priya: 25.0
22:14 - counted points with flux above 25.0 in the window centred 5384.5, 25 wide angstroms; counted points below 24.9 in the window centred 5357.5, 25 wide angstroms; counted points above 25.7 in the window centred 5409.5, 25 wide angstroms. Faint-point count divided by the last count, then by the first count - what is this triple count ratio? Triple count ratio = 0.11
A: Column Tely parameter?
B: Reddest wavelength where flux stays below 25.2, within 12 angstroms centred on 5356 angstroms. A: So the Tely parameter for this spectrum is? 5361.21 angstroms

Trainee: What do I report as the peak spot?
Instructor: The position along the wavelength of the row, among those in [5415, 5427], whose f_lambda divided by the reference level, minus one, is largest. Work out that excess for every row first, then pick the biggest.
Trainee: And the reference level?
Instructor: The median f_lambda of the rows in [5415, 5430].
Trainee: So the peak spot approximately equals 5423.29 angstroms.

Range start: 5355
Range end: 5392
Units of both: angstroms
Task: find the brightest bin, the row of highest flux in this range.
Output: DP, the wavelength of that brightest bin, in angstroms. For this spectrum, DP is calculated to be 5378.52 angstroms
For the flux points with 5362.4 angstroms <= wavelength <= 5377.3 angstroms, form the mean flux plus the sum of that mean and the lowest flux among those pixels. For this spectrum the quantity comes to 77.2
